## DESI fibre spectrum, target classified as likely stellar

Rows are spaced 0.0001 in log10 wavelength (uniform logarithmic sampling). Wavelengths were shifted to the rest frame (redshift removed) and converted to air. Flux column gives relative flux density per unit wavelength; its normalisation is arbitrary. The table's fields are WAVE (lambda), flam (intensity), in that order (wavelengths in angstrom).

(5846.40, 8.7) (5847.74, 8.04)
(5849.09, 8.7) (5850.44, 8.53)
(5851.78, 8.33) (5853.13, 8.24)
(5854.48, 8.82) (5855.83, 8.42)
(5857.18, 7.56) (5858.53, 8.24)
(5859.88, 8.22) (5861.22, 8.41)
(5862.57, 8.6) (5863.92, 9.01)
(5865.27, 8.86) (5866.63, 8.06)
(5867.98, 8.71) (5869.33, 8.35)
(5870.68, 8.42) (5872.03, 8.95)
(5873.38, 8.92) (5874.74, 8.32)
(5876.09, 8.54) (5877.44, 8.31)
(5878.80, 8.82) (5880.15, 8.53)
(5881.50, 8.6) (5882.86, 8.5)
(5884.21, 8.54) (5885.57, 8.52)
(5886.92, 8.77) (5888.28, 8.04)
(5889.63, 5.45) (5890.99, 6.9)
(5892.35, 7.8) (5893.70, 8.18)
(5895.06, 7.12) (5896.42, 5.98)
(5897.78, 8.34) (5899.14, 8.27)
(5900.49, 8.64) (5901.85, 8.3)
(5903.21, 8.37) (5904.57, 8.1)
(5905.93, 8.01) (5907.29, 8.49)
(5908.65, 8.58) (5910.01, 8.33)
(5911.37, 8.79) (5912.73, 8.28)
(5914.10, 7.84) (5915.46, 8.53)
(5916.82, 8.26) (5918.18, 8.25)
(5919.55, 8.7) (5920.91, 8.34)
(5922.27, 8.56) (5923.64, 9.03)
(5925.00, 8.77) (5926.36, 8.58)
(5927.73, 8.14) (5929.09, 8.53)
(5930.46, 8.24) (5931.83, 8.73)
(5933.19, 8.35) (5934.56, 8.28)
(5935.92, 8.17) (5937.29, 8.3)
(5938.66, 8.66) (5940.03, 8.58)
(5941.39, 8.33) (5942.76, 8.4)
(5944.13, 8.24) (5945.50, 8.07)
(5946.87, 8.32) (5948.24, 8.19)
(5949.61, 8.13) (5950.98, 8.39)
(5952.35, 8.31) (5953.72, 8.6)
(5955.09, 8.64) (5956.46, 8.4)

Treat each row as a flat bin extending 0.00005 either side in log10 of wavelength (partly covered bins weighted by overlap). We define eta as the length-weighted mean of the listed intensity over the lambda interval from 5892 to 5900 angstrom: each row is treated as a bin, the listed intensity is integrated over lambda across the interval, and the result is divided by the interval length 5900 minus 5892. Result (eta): 7.64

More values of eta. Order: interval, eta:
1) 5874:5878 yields 8.40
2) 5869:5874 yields 8.69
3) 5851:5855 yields 8.46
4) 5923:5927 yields 8.81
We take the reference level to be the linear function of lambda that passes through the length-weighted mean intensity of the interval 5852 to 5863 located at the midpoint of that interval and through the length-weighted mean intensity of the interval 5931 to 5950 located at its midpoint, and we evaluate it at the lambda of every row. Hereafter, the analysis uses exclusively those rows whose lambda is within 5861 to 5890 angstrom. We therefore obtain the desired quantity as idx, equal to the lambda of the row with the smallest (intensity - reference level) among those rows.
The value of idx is 5889.63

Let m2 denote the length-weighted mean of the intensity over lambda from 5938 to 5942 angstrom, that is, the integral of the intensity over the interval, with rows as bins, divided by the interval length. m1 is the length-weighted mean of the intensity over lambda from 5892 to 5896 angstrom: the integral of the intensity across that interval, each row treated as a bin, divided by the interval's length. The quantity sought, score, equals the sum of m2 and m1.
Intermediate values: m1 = 7.58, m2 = 8.54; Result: 16.1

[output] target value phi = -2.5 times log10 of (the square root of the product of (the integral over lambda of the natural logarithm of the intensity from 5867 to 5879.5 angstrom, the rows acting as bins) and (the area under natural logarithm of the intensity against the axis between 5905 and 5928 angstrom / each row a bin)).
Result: -3.90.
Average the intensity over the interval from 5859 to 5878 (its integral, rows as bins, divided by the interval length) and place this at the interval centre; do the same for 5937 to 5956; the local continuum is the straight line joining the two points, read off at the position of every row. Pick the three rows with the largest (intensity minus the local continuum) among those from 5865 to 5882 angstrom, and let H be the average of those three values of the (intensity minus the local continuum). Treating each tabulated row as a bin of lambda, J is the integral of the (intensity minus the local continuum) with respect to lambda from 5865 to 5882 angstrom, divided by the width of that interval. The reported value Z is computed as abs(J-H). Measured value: 0.34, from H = 0.36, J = 0.02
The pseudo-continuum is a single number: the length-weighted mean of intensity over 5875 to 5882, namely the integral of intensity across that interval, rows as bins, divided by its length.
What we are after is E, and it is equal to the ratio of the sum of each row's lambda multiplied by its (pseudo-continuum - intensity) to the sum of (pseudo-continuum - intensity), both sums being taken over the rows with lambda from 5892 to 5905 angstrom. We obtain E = 5896.6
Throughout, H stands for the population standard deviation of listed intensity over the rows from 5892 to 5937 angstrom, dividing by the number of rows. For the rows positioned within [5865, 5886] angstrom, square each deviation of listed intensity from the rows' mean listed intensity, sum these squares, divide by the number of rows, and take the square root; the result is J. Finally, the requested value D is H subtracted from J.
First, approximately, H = 0.53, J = 0.24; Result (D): -0.3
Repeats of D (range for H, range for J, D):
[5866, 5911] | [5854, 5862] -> -0.4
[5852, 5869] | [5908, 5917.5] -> -0.1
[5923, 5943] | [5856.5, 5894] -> 0.5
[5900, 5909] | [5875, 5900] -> 0.7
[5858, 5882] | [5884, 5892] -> 0.9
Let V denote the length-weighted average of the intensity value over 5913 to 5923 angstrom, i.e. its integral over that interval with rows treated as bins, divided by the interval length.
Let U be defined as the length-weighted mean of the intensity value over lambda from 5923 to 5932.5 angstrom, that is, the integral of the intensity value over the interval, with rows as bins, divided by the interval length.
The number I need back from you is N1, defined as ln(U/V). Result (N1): 0.03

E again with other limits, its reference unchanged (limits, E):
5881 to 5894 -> 5890.5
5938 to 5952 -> 5946.9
